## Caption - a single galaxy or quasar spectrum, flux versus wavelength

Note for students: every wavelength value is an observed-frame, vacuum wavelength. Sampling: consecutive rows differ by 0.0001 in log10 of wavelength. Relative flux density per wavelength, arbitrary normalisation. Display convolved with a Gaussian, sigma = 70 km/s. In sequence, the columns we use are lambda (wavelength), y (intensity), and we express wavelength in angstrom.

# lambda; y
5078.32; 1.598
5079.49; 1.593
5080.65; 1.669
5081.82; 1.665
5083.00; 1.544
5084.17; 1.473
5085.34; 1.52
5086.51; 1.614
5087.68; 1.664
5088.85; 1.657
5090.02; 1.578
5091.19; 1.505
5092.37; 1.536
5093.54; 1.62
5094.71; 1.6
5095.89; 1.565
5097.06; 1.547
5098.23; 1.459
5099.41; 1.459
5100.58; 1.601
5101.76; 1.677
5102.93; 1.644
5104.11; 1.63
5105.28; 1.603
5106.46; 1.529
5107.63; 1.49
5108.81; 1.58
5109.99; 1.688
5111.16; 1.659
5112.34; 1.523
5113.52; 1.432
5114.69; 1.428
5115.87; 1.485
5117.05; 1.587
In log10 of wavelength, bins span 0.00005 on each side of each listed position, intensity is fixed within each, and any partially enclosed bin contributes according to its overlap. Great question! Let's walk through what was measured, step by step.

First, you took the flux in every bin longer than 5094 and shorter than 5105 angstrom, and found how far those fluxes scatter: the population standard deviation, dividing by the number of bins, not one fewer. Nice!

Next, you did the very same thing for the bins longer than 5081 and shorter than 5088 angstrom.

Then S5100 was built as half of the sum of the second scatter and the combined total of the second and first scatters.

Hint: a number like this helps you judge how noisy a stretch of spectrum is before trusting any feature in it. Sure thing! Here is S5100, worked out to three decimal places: 0.109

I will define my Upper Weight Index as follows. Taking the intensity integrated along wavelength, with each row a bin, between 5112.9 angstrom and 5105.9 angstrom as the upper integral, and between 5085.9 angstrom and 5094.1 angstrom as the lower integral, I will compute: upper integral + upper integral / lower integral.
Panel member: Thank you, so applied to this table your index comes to 12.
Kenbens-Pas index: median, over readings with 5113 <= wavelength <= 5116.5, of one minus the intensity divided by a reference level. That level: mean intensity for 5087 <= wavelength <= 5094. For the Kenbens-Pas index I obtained 0.10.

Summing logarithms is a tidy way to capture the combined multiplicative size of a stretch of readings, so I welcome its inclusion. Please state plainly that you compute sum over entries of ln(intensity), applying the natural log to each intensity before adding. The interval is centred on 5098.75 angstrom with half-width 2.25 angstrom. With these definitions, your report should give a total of 1.66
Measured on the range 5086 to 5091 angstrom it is 1.95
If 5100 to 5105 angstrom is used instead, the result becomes 1.97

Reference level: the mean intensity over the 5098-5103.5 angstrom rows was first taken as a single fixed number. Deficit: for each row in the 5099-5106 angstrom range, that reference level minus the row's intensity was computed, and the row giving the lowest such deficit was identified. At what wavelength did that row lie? 5101.76 angstrom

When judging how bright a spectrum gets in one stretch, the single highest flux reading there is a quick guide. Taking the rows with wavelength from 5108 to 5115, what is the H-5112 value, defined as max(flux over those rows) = 1.688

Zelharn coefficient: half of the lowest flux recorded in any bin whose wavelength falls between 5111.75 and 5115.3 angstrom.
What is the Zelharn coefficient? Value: 0.714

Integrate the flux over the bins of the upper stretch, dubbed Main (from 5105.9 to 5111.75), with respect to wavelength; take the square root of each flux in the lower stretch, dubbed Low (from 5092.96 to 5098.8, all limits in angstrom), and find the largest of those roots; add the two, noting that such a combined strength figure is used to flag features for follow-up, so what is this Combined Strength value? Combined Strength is 10.6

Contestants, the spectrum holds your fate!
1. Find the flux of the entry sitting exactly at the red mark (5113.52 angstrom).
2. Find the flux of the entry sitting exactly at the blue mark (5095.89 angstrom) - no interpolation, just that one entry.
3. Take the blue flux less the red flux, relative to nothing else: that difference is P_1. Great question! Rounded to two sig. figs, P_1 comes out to 0.13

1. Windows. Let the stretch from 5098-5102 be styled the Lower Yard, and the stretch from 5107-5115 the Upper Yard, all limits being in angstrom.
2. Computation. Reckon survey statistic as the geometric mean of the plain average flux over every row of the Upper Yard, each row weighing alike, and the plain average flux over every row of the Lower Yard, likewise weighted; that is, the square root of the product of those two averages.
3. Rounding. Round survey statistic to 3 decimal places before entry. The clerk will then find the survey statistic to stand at 1.546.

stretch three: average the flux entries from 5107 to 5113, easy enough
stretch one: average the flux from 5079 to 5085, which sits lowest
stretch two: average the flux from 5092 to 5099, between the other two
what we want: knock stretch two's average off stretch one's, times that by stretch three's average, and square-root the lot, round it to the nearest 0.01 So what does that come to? 0.23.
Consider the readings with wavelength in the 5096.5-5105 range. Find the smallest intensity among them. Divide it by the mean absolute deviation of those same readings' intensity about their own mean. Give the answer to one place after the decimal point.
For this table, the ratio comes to 19.9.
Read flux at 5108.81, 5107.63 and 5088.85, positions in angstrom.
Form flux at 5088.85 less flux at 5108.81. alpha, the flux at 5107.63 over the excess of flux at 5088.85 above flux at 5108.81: 19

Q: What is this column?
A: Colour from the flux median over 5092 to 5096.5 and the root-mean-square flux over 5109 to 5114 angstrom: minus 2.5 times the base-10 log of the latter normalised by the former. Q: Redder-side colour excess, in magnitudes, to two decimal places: 0.00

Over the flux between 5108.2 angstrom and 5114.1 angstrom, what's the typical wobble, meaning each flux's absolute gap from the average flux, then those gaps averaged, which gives 0.079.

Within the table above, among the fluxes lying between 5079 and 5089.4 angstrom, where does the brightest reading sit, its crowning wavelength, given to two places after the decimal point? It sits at 5080.65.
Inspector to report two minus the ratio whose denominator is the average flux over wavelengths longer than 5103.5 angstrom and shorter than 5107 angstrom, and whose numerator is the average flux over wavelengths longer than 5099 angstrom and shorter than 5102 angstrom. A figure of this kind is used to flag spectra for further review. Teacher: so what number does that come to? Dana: 1.01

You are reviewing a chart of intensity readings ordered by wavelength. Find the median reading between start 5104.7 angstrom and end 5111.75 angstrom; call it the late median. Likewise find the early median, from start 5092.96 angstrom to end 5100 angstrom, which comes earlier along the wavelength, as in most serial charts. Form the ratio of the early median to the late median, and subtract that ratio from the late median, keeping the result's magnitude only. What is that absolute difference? 0.614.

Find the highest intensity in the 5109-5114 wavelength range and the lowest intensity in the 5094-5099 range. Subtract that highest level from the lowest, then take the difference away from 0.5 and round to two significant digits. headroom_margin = 0.73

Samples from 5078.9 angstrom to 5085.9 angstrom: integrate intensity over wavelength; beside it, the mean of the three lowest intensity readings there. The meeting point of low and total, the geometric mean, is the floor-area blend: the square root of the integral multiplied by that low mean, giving 4.09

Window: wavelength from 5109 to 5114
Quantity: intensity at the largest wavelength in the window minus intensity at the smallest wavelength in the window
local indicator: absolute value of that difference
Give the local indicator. 0.26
